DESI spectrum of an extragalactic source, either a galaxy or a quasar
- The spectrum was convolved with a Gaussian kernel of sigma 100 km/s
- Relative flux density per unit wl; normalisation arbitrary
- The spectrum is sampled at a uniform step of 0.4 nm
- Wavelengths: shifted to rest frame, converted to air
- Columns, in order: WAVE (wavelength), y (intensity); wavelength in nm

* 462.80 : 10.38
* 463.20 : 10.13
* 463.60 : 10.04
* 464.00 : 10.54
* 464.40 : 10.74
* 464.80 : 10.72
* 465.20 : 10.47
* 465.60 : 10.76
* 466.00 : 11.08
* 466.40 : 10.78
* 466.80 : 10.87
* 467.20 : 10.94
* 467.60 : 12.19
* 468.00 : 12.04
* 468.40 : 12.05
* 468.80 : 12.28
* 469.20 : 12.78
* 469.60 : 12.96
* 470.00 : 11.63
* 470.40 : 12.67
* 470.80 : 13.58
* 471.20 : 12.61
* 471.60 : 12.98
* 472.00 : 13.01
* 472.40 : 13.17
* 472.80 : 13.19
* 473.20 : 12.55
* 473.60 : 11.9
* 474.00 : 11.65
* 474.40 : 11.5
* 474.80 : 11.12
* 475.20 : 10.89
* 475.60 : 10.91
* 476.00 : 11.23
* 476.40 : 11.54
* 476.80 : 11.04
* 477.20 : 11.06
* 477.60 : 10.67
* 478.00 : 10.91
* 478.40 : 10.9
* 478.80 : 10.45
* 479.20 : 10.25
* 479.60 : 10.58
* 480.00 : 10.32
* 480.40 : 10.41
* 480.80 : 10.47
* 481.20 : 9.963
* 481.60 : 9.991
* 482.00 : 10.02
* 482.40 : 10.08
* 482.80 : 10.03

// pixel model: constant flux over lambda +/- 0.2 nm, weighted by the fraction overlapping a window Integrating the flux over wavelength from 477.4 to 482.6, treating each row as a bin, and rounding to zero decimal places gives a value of 54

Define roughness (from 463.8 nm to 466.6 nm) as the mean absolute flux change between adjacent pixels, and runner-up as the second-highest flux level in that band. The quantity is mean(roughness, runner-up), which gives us 5.5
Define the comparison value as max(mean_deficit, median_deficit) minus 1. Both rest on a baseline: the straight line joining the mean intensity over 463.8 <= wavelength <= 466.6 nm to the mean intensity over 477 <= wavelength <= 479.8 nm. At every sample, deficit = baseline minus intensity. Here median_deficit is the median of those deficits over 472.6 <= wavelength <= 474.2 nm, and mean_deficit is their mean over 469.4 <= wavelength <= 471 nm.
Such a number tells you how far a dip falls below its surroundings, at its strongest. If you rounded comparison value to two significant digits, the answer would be -2.5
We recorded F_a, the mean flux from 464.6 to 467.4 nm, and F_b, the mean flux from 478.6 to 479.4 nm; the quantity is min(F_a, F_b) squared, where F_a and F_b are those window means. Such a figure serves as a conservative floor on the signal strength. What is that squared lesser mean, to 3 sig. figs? 107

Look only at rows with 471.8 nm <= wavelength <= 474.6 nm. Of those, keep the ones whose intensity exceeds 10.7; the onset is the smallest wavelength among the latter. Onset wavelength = 472.00 nm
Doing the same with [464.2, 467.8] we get 464.40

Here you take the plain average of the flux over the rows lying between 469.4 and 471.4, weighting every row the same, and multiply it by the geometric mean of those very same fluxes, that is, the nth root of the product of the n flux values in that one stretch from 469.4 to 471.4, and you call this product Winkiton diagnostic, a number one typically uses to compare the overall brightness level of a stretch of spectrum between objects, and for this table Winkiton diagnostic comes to 161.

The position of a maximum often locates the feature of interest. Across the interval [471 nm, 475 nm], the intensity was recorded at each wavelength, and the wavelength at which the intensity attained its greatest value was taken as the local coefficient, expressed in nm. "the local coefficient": 472.80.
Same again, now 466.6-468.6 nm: 467.60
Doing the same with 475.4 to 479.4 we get 476.40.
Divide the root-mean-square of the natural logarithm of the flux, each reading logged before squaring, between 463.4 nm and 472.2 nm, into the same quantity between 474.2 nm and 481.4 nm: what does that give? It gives 0.97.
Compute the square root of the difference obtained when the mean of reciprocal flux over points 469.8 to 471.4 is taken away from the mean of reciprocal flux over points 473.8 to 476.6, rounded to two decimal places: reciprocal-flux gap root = 0.10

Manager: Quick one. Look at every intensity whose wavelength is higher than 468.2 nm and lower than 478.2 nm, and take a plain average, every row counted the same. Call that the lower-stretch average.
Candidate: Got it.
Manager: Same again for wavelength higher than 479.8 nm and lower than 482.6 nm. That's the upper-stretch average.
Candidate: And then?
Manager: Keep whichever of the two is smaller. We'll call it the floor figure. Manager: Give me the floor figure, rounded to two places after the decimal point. 10.18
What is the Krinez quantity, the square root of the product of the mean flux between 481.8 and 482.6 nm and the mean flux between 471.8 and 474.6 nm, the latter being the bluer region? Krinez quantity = 11.2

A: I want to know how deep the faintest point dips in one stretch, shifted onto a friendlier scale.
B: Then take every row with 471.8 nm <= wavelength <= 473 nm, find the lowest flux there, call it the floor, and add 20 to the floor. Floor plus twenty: 33.0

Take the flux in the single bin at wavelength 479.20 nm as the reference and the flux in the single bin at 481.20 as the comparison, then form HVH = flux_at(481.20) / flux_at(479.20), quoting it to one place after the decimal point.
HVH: 1.0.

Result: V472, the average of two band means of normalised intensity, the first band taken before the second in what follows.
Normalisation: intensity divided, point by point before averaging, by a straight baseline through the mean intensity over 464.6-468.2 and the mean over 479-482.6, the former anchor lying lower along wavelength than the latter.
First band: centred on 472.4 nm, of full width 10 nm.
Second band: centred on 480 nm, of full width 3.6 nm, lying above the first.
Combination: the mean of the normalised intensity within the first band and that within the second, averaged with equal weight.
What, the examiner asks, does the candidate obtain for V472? 1.07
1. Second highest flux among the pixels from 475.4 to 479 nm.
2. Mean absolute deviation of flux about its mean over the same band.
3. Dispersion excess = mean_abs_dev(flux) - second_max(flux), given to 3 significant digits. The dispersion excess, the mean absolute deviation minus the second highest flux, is -11.0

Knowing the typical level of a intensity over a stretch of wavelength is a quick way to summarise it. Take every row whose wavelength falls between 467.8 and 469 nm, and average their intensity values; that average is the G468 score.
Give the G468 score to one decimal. 12.1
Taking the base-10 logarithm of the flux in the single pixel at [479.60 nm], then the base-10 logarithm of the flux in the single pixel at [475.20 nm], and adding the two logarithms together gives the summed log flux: 2.06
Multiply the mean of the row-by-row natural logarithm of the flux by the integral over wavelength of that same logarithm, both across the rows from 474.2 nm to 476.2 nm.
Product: 11.6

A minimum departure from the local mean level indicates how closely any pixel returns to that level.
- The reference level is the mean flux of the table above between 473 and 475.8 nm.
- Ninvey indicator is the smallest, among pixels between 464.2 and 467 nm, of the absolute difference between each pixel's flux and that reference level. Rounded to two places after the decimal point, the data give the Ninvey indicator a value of 0.42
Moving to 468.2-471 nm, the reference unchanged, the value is 0.13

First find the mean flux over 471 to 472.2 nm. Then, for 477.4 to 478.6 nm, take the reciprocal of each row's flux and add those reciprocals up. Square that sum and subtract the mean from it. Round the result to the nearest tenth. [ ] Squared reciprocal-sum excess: -12.8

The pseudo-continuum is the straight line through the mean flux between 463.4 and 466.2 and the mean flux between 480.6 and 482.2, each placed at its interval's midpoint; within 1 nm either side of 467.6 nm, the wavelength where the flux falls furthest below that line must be 466.80 nm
